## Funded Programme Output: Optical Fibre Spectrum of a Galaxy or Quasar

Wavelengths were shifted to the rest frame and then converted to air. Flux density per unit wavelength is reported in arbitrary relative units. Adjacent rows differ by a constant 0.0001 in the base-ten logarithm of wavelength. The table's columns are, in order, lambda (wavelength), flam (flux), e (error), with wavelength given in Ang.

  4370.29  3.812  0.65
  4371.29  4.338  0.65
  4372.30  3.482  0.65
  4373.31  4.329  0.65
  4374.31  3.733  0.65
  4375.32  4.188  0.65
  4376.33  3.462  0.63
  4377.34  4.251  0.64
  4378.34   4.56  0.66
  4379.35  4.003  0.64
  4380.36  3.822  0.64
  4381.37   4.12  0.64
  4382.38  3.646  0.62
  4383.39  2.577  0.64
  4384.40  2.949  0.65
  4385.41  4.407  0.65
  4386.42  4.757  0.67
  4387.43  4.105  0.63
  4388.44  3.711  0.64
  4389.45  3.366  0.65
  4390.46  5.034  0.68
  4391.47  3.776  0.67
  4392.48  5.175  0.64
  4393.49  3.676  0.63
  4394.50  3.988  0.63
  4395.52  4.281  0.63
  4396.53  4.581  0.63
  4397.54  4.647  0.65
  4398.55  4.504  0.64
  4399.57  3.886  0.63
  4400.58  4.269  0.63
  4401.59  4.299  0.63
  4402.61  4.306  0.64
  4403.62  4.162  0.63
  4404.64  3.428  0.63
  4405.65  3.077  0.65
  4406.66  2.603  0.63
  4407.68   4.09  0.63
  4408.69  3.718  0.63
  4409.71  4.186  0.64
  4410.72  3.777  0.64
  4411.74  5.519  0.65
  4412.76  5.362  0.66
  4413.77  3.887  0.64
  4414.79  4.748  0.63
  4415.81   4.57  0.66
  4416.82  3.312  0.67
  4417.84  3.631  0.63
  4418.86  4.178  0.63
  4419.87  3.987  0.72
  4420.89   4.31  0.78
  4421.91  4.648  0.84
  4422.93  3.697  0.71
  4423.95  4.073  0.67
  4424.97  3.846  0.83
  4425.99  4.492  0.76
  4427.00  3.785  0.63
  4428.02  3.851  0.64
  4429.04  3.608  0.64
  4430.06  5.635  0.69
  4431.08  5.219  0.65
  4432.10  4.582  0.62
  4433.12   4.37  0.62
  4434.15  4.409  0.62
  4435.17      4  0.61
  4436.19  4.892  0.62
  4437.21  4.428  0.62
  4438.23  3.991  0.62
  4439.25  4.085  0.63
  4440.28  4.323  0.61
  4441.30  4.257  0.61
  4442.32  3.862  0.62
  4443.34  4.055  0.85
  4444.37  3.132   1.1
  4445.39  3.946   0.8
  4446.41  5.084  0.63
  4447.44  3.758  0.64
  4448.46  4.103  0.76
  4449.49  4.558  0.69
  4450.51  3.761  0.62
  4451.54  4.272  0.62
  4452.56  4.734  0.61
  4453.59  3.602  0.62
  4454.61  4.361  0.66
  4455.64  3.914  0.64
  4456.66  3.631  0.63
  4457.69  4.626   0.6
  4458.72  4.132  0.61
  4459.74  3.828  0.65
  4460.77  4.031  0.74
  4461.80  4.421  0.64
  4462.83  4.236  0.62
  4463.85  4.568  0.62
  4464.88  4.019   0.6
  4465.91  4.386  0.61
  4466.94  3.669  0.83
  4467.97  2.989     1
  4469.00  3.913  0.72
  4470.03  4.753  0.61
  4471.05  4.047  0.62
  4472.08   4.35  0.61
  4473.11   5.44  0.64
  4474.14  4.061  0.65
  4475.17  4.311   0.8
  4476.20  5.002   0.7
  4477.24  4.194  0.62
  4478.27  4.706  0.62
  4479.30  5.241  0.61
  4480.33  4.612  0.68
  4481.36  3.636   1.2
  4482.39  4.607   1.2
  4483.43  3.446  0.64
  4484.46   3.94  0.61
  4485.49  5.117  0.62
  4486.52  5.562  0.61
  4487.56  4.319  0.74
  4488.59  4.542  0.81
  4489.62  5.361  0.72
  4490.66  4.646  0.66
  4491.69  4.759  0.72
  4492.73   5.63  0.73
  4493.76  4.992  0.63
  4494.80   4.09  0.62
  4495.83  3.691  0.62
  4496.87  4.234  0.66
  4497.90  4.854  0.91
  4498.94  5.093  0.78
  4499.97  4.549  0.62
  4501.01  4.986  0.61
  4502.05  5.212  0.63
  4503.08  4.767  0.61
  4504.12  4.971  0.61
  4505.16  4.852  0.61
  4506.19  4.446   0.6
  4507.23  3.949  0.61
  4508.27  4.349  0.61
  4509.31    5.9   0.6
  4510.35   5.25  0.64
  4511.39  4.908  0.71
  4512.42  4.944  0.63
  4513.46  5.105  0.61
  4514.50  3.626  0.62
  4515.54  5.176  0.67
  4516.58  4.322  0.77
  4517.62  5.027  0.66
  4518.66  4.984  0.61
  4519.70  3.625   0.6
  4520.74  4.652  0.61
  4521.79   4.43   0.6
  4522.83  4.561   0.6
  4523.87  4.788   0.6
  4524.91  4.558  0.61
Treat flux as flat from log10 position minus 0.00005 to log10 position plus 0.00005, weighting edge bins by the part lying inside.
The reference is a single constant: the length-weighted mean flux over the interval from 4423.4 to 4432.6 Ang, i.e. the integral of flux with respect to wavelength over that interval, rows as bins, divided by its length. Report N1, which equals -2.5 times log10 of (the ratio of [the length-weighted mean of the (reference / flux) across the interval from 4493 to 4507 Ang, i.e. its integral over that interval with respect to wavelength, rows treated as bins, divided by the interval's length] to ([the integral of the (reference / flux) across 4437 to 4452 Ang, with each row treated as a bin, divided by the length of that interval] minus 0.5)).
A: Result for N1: -0.54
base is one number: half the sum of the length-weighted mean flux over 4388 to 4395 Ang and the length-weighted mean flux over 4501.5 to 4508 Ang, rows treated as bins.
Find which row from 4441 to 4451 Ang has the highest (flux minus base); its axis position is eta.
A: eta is 4446.41 Ang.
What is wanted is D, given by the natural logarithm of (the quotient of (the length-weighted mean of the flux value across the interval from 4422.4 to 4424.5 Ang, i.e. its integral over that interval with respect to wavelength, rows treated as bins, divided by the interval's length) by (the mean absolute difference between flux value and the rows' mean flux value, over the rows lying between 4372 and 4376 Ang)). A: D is 2.48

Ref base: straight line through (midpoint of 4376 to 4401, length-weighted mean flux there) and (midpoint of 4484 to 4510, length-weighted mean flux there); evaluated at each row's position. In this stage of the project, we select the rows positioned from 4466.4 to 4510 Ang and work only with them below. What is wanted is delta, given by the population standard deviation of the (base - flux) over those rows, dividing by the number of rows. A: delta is 0.60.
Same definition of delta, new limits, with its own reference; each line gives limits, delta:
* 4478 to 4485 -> 0.61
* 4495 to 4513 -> 0.50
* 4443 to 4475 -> 0.50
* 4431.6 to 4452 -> 0.43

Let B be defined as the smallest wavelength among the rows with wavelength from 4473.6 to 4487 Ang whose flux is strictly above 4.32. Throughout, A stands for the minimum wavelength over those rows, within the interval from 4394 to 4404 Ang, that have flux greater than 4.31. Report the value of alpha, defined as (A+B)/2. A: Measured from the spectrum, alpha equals 4436.4 Ang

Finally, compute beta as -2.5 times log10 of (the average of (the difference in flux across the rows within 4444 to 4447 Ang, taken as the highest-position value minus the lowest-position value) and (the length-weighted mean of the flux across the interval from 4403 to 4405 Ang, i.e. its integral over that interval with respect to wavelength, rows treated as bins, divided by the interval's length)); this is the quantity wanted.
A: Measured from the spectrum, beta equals -1.2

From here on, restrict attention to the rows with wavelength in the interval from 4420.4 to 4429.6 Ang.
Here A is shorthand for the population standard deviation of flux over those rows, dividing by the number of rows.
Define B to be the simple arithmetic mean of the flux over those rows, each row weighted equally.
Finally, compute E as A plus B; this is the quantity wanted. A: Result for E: 4.38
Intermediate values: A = 0.35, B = 4.03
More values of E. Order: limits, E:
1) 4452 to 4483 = 4.78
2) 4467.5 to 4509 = 5.14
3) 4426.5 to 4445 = 4.82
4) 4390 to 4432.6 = 4.83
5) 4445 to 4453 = 4.73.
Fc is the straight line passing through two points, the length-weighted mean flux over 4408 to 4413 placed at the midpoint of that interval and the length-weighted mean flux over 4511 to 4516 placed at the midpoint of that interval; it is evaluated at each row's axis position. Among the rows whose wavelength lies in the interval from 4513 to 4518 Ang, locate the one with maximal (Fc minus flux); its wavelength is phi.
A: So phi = 4514.50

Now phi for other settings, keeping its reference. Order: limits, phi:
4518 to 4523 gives 4519.70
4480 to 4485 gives 4483.43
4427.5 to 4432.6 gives 4429.04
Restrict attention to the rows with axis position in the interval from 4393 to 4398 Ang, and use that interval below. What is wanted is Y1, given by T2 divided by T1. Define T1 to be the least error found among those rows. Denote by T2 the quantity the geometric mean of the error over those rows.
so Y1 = 1.01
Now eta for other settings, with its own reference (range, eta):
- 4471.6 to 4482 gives 4473.11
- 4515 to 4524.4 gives 4515.54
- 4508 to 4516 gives 4509.31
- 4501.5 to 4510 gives 4509.31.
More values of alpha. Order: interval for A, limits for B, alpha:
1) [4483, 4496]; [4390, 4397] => 4438.0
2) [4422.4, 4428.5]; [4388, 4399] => 4408.2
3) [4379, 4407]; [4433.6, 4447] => 4409.8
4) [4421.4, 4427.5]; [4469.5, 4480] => 4446.0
